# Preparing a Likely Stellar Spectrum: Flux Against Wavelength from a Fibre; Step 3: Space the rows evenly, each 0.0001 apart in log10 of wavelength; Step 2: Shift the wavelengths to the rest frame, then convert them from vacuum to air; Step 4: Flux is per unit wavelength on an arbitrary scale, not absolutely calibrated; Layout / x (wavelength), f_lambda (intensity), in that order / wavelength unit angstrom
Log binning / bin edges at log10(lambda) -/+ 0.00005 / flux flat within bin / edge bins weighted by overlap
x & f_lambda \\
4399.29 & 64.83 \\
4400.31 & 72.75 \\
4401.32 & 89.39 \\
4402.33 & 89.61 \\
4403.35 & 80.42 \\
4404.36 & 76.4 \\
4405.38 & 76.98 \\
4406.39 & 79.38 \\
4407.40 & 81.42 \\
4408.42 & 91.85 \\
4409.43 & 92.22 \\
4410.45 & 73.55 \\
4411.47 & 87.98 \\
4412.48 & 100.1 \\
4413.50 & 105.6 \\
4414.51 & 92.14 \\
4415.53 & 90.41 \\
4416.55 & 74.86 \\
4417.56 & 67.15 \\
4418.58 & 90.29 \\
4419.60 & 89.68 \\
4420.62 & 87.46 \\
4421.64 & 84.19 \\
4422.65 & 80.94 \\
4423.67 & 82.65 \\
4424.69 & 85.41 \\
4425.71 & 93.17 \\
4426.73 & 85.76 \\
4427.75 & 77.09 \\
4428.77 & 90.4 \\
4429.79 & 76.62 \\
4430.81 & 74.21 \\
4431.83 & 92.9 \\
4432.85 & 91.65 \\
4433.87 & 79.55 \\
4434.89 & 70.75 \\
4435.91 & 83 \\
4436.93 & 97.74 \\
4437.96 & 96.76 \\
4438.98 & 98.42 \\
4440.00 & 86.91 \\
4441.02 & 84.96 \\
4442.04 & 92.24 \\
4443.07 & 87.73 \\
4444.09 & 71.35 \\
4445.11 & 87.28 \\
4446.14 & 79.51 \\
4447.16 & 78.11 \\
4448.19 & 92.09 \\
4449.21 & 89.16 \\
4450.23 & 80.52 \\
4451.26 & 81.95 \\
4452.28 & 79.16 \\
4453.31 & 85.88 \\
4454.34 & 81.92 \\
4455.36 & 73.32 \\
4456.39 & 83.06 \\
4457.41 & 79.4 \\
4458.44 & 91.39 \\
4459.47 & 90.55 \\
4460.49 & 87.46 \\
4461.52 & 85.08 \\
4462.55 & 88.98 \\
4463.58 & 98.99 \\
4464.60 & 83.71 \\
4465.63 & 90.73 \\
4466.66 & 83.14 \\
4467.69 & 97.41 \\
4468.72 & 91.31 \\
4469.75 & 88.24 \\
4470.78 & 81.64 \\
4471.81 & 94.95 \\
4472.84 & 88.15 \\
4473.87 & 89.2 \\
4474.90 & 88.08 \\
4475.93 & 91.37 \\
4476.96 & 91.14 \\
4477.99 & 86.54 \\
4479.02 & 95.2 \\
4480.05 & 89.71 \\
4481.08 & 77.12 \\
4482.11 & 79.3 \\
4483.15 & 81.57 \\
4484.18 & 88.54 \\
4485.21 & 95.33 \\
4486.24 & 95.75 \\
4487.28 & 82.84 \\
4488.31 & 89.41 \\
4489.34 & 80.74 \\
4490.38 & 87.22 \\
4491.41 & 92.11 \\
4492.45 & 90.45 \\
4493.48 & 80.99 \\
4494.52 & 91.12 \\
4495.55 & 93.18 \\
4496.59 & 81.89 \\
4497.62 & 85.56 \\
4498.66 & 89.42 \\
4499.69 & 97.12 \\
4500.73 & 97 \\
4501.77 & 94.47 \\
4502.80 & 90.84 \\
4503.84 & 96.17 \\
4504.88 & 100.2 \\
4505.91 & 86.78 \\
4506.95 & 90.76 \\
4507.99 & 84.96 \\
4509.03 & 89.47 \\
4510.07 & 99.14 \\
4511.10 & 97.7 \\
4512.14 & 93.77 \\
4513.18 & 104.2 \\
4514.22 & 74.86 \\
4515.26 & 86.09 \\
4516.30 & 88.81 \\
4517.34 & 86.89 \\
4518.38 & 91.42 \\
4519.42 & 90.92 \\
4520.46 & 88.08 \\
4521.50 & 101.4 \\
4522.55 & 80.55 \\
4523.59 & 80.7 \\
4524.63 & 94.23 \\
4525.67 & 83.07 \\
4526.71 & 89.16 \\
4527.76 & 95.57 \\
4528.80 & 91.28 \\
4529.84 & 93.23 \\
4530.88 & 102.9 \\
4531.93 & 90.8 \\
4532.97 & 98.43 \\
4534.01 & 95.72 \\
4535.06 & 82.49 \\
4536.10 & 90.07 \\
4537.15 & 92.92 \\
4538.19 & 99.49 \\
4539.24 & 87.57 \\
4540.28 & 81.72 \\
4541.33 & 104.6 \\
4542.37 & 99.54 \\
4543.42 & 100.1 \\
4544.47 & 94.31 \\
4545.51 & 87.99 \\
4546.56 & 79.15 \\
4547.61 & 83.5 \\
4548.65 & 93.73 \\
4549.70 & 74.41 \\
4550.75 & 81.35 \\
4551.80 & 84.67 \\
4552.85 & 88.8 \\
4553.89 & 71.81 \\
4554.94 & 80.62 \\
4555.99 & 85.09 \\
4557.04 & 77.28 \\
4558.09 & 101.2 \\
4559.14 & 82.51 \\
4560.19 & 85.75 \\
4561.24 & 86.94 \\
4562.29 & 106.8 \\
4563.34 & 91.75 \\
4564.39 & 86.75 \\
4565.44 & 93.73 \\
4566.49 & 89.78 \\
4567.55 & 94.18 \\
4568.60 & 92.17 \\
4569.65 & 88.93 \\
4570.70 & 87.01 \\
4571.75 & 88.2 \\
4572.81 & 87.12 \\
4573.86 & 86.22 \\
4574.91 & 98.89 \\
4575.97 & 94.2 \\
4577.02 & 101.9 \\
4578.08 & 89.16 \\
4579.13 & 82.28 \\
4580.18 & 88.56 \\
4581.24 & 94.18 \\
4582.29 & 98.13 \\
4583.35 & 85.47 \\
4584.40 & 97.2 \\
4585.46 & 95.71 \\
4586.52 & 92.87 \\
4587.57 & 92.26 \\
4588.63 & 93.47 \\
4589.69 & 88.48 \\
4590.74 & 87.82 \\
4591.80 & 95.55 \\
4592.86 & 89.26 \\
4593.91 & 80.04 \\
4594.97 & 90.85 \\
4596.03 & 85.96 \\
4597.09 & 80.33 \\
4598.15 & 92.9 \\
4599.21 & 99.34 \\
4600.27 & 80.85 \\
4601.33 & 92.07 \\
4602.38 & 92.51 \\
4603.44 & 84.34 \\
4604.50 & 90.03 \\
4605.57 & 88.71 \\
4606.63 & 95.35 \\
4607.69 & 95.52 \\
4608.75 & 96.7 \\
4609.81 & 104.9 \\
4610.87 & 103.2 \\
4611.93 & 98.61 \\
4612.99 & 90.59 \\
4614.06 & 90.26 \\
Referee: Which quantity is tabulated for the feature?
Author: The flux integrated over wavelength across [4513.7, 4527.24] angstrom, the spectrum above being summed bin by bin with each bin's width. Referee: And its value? 1183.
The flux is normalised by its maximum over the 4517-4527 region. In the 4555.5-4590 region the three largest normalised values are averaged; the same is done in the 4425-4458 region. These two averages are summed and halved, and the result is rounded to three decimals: 0.991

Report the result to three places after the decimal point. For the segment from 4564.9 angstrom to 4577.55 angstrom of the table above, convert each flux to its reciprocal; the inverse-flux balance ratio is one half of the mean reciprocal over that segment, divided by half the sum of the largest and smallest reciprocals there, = 0.510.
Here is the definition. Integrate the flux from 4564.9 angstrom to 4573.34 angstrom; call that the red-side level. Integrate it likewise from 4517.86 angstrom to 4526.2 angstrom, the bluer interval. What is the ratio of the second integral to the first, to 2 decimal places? 0.97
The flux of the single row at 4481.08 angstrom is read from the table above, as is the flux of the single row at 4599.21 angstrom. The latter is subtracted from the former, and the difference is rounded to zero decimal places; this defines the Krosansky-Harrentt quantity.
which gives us -22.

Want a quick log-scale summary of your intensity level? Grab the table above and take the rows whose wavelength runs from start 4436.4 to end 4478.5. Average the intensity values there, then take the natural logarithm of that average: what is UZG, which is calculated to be 4.47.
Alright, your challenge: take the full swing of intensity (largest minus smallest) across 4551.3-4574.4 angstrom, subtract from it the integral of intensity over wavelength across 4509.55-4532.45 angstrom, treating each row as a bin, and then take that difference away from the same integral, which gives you 4139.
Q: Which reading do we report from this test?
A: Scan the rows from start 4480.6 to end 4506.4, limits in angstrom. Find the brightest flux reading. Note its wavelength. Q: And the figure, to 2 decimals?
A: 4504.88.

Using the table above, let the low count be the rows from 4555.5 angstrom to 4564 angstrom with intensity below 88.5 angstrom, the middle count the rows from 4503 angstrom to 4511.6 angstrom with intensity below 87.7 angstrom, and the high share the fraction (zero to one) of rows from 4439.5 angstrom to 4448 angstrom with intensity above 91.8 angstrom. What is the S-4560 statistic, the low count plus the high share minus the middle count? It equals 3.1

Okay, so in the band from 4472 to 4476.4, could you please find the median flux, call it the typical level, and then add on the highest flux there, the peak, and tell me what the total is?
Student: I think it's 180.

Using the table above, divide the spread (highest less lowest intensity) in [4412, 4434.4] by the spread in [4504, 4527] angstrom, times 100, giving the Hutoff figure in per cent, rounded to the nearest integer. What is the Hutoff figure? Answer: 131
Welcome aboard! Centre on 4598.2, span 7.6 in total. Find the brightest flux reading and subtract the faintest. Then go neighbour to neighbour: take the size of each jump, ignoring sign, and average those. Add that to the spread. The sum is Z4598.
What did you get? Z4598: 29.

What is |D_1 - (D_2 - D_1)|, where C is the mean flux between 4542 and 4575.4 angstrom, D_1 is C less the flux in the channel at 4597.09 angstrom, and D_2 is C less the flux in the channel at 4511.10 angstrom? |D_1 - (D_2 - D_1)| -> 25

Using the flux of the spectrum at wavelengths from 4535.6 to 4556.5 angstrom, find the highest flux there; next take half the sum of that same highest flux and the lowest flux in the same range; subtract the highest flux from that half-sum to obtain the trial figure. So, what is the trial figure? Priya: -16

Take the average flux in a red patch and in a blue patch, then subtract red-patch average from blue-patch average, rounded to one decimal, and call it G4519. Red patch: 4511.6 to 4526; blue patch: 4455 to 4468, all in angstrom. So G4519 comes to -1.8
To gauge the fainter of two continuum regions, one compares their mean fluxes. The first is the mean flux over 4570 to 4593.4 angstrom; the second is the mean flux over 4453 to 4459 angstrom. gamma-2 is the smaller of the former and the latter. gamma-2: 82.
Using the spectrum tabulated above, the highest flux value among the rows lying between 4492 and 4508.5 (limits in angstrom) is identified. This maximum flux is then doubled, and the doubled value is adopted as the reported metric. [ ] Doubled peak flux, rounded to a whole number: 200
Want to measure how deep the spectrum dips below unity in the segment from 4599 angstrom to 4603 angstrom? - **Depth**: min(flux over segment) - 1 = 80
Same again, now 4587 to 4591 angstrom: 87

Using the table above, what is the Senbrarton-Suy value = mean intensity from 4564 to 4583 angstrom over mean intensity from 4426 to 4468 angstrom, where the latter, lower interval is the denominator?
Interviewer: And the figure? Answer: 1.066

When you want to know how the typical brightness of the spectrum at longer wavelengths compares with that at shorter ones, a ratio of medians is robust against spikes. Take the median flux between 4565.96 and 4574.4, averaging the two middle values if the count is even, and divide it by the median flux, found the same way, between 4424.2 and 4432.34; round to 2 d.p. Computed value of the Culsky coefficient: 1.03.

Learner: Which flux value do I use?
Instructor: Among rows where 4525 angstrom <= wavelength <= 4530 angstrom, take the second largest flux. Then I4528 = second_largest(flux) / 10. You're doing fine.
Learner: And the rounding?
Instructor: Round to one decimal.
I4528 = 9.3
